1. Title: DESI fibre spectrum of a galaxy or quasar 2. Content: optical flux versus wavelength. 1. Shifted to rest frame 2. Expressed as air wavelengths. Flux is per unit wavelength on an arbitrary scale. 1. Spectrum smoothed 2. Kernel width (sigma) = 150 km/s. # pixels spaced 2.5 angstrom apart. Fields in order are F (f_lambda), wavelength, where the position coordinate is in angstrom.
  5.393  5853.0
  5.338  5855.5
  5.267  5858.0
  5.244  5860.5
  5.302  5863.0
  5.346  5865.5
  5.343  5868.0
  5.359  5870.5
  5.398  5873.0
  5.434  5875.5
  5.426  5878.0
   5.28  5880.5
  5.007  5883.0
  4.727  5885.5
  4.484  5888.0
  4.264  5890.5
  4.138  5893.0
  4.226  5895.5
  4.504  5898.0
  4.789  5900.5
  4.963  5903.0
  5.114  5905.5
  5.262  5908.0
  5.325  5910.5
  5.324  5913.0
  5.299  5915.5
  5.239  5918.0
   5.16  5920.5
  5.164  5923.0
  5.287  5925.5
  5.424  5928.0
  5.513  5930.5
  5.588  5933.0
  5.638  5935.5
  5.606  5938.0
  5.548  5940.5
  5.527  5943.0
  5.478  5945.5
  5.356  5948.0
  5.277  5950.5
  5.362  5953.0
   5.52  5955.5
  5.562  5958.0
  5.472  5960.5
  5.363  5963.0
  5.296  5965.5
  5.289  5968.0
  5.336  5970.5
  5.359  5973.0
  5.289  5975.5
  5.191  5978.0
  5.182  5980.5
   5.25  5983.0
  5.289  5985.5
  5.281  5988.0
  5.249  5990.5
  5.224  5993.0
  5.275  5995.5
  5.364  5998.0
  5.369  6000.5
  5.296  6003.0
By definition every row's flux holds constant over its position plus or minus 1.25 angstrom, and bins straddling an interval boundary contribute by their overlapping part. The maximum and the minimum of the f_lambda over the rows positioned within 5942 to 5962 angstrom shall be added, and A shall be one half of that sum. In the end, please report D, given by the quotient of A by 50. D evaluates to 0.1084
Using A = 5.42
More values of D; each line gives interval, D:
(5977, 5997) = 0.1047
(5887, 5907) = 0.0925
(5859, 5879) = 0.1068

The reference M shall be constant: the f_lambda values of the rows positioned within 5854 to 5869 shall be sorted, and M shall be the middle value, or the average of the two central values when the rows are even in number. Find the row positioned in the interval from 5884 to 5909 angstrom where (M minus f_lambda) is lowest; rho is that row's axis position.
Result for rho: 5908.0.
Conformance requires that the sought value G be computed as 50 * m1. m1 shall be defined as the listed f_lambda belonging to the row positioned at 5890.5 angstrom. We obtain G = 213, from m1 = 4.264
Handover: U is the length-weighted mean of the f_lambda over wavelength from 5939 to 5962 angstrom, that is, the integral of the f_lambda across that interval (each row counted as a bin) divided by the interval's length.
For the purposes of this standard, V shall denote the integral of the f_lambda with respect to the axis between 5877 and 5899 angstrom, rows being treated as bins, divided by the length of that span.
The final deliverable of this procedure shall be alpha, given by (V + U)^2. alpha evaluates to 102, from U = 5.5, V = 4.7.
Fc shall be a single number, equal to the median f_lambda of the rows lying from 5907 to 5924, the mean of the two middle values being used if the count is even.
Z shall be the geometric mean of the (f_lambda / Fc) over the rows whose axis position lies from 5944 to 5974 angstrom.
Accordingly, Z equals 1.02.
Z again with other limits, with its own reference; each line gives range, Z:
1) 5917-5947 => 1.03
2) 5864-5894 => 0.95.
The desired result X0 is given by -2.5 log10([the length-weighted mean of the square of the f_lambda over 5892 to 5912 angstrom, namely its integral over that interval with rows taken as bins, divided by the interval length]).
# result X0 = -3.42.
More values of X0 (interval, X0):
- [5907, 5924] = -3.60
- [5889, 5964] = -3.59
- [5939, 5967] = -3.68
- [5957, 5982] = -3.63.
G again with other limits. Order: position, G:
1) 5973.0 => 268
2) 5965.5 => 265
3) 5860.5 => 262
